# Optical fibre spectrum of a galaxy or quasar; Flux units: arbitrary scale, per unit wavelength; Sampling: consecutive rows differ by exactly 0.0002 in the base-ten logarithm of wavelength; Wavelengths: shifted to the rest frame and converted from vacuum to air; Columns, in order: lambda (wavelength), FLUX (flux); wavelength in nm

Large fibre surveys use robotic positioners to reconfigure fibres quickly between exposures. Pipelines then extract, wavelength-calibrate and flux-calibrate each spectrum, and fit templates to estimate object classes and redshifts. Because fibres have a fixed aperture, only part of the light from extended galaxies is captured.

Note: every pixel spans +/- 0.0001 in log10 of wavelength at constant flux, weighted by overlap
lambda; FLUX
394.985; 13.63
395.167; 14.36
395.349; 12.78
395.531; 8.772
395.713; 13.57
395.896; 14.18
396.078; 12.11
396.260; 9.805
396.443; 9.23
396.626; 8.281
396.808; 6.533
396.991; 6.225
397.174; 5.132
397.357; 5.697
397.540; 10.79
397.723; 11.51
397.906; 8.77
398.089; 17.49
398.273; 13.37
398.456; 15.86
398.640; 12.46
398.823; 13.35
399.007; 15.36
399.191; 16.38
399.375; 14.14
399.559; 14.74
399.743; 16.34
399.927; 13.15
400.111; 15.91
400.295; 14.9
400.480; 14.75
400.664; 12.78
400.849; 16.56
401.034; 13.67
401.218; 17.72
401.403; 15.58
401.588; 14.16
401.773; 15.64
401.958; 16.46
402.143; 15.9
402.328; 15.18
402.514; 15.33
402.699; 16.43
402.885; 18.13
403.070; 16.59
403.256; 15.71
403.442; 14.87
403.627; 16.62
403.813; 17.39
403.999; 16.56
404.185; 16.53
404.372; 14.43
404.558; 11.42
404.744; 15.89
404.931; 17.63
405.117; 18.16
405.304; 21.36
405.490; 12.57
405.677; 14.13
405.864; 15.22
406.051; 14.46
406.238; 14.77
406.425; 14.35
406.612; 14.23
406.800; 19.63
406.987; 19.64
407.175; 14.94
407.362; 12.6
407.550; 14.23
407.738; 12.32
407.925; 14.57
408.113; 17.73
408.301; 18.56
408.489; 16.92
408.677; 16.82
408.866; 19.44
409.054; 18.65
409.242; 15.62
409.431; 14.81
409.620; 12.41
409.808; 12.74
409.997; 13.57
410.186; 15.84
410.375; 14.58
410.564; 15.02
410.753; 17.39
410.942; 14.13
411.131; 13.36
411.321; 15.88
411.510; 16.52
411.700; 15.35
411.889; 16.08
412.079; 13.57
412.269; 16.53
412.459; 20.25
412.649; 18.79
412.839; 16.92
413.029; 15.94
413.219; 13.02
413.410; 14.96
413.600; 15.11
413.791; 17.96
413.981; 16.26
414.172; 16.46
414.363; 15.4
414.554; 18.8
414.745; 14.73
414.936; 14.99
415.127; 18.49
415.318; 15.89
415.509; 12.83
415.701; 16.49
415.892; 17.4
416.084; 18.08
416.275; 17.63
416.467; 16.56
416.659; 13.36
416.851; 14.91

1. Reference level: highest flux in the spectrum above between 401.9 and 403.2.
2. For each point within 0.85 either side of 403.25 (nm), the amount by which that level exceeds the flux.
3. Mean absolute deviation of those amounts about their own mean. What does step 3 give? 0.73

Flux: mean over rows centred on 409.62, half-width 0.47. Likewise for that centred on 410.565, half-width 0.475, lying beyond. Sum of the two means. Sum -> 29.2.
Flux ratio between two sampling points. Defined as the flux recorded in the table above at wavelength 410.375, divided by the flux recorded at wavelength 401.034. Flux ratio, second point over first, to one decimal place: 1.1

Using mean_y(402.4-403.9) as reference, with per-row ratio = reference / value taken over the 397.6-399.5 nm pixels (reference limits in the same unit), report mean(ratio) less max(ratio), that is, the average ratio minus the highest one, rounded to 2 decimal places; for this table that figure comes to -0.64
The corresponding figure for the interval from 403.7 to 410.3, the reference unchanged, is -0.37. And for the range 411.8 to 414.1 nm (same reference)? -0.24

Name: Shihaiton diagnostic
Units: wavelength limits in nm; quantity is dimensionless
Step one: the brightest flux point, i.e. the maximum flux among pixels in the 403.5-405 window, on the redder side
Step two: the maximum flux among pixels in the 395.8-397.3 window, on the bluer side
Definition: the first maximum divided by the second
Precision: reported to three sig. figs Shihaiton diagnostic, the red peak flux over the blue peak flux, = 1.24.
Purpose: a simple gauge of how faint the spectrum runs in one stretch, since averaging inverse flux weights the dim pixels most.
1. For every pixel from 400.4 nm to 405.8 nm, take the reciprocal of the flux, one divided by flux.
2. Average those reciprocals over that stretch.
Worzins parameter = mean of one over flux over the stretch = 0.0643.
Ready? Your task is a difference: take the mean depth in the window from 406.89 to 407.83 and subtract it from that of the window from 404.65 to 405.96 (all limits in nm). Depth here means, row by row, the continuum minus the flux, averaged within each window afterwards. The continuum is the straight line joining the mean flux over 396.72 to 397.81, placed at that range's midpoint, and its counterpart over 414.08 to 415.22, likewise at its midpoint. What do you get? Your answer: -2.7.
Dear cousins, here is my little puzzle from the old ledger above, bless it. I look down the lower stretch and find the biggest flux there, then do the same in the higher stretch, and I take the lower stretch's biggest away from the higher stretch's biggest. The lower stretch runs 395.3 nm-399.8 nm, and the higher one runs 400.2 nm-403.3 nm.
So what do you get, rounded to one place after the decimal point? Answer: 0.6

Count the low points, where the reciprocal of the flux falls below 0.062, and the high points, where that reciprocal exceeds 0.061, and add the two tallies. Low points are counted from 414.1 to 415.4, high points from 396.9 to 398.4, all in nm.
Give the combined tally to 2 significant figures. 10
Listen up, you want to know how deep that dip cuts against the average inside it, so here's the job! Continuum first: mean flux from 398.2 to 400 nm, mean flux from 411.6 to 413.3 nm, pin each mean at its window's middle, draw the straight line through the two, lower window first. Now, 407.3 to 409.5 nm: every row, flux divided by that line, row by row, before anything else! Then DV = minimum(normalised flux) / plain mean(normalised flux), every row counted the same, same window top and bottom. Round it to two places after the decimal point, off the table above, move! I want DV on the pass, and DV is 0.77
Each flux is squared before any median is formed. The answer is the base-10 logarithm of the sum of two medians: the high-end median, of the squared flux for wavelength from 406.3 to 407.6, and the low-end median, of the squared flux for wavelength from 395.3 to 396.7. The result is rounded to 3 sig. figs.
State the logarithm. 2.51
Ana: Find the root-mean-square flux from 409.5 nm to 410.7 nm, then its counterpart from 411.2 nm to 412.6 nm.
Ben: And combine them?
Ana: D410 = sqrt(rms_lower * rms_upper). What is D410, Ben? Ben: 15.2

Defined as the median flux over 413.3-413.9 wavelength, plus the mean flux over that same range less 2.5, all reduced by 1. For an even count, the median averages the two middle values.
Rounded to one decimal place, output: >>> 27.6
